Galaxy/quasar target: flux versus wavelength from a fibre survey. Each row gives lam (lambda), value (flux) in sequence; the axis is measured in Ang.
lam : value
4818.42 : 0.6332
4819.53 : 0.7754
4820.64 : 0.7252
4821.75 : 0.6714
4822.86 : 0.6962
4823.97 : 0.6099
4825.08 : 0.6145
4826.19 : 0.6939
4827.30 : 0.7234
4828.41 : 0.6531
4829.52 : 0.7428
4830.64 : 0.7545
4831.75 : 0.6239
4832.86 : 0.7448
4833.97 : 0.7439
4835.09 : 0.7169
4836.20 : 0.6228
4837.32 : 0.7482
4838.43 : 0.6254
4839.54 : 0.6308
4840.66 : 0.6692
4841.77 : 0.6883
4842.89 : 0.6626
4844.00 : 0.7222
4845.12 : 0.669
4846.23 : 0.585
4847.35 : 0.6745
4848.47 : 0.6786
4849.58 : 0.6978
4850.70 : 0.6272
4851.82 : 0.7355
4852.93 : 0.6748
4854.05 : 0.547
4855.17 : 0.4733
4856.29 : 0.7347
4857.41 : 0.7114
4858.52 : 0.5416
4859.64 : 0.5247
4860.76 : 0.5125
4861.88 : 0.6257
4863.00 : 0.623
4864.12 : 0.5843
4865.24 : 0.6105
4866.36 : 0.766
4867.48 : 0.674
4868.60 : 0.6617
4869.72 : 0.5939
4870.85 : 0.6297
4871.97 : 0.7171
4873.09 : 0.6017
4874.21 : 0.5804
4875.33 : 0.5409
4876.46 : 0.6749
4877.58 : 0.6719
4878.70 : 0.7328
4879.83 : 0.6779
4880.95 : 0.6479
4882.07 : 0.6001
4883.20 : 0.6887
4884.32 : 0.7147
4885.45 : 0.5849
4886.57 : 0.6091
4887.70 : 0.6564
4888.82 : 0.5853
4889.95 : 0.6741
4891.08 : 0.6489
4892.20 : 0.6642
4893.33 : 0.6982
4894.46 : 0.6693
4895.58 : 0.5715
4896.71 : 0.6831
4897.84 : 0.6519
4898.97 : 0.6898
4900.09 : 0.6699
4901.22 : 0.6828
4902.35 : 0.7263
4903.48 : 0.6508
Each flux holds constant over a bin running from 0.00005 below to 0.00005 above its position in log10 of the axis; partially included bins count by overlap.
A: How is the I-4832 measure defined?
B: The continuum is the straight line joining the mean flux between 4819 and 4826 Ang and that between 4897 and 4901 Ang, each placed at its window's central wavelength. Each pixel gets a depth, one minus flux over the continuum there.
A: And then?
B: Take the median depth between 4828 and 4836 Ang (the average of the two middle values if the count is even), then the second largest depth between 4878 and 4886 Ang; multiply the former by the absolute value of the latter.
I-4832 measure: -0.010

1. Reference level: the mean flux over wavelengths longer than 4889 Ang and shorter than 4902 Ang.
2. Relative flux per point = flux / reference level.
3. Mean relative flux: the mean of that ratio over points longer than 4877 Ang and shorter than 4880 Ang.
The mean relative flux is 1.05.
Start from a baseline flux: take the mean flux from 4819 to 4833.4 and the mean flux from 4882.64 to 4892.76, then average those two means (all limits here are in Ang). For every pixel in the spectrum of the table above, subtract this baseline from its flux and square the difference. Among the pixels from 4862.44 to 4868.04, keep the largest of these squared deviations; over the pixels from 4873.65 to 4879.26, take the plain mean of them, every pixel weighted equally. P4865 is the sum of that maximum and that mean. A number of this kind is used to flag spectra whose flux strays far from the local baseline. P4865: 0.015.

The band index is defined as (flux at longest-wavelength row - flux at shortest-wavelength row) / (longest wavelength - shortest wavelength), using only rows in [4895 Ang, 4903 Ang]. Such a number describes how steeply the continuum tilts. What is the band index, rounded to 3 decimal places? 0.023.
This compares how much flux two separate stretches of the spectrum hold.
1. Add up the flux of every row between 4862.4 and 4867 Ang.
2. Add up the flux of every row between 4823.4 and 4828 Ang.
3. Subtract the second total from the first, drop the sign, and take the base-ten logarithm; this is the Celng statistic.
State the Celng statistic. -1.24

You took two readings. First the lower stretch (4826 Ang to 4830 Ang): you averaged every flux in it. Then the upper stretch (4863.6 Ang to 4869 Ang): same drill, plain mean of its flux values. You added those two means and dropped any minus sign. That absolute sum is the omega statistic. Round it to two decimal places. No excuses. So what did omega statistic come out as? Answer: 1.36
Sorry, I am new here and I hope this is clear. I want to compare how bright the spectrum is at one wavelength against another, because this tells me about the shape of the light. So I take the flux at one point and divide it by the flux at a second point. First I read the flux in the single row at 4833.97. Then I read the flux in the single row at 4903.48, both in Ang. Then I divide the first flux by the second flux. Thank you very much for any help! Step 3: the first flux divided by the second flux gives 1.14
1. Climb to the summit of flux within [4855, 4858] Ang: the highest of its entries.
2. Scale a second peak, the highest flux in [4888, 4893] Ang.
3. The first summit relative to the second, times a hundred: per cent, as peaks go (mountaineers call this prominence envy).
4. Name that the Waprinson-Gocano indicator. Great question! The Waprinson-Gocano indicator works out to 109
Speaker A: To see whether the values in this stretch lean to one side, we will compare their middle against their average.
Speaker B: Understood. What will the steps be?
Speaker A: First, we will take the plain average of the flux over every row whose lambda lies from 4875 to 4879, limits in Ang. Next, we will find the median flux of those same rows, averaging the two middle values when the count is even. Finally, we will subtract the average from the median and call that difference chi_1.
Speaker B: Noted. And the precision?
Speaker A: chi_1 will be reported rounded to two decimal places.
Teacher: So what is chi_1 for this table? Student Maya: 0.02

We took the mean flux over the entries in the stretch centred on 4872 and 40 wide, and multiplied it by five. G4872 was 3.16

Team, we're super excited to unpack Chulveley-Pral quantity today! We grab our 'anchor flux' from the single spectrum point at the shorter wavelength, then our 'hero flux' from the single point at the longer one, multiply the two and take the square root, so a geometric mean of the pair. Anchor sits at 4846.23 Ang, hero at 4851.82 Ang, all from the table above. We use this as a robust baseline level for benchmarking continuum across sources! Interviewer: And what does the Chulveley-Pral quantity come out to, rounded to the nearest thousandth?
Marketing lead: 0.656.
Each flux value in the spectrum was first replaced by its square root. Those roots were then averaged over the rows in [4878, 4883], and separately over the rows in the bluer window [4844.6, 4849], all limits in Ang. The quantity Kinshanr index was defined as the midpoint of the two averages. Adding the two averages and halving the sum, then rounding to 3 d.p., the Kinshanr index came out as 0.811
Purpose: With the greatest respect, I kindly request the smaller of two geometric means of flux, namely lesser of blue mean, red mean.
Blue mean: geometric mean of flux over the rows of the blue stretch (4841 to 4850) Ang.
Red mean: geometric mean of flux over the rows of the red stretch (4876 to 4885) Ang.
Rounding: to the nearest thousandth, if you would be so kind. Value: 0.671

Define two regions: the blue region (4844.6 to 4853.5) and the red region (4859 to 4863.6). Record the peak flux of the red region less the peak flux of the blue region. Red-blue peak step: -0.11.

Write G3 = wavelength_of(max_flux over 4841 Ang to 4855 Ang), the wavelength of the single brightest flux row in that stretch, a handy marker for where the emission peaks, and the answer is 4851.82 Ang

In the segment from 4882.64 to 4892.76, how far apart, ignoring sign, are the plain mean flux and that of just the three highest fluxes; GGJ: 0.045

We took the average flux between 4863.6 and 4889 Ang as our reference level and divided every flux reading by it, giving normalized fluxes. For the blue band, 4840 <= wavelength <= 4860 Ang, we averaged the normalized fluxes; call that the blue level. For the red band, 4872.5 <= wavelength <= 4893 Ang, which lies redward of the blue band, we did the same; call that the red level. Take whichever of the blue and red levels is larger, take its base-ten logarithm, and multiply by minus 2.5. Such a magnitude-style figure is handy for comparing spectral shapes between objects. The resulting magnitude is -0.003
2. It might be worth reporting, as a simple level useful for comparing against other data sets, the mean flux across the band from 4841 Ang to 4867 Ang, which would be 0.638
